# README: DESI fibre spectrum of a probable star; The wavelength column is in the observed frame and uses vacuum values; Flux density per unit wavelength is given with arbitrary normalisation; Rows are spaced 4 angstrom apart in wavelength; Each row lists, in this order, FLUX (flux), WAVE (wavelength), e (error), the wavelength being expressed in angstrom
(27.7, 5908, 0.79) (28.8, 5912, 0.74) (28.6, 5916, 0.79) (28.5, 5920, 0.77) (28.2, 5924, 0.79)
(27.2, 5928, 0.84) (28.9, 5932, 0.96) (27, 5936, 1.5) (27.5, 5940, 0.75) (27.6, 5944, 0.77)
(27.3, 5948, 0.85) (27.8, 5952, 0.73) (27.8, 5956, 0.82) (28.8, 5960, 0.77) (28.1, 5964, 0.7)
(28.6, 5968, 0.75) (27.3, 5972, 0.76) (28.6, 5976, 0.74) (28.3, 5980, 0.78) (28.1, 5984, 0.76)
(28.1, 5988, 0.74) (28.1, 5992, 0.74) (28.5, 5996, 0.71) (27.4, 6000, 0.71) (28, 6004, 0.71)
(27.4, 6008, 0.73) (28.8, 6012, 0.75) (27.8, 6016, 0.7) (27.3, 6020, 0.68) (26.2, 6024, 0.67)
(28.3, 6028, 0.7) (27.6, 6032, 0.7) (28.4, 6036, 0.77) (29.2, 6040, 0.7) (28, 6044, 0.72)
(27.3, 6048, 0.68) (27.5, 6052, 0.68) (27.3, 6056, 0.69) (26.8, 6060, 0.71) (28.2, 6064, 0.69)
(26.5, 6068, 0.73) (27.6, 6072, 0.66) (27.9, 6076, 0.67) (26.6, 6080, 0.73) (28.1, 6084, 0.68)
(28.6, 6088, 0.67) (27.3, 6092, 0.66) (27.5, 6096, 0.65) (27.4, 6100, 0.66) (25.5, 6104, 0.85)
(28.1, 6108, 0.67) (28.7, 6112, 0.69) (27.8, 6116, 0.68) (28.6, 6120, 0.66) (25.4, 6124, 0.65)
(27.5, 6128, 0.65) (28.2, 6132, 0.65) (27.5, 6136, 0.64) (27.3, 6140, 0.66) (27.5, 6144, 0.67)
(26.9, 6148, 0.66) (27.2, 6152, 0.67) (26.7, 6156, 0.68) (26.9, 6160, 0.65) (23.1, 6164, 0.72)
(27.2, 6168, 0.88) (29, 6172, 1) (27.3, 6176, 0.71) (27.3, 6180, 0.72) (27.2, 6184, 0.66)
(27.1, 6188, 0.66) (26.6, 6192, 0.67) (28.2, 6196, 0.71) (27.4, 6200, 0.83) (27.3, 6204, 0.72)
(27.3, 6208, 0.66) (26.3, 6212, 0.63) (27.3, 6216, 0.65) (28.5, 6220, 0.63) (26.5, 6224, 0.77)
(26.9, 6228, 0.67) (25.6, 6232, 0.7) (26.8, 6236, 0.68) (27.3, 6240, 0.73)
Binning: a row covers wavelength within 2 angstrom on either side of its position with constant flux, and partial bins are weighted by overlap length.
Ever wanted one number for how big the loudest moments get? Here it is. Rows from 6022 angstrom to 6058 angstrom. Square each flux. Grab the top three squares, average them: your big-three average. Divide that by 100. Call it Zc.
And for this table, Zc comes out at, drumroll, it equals 8.20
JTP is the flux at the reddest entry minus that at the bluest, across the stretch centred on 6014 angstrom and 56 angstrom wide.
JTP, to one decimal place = 1.1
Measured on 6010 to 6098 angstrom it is -1.3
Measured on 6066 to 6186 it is 0.7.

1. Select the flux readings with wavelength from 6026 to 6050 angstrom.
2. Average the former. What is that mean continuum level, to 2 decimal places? 28.13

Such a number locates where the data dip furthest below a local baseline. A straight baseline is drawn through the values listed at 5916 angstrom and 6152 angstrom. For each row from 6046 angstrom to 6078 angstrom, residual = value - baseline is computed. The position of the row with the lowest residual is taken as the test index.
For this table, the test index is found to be 6068 angstrom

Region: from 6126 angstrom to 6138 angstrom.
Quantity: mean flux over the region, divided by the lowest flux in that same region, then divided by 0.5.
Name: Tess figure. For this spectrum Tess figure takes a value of 2.02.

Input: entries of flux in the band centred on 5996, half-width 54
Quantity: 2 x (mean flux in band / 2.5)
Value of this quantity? 22.4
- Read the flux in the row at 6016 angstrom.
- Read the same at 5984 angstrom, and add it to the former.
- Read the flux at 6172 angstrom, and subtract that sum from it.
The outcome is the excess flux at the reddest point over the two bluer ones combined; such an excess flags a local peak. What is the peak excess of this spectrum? -26.9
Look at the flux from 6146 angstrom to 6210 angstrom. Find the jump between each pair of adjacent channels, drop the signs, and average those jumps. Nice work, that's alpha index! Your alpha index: 1.04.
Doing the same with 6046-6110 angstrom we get 0.99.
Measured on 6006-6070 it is 0.95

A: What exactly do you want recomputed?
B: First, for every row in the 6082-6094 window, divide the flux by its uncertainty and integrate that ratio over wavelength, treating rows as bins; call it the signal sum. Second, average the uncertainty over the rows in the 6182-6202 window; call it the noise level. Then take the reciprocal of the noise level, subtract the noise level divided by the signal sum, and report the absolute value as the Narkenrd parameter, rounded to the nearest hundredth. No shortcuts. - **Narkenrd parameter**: 1.42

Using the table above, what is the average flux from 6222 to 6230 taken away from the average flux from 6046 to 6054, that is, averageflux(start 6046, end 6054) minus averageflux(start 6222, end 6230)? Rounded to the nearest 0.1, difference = 0.7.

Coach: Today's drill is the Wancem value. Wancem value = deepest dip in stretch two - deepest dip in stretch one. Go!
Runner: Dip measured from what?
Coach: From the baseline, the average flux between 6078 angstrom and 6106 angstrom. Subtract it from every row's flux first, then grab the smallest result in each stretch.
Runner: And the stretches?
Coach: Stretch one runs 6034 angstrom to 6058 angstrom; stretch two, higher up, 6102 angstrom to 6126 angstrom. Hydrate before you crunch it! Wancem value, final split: -1.9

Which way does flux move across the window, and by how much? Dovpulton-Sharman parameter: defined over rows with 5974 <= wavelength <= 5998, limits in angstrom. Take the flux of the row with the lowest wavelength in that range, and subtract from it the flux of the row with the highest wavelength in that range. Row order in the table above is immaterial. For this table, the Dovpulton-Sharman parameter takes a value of 0.10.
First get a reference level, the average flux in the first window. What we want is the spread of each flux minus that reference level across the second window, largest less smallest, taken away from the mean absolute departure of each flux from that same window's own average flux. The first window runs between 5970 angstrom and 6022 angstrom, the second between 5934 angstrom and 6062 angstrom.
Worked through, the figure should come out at -2.5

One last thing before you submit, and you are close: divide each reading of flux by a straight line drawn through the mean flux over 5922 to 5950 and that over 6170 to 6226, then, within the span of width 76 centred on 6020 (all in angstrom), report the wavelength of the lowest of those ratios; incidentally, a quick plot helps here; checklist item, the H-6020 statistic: 6024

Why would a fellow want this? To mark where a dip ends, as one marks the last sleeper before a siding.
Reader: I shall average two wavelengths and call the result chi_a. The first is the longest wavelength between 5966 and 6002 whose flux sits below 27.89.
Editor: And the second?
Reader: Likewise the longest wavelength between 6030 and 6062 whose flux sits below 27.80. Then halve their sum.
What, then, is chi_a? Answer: 6030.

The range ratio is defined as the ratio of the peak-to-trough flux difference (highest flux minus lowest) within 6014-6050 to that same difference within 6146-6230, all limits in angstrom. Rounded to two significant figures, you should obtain 0.51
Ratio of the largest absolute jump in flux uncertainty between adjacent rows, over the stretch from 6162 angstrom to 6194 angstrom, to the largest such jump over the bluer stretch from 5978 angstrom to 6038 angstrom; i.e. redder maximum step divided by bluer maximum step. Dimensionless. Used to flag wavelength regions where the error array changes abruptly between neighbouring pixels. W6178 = 4.14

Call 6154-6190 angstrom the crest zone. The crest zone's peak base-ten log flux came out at 1.46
